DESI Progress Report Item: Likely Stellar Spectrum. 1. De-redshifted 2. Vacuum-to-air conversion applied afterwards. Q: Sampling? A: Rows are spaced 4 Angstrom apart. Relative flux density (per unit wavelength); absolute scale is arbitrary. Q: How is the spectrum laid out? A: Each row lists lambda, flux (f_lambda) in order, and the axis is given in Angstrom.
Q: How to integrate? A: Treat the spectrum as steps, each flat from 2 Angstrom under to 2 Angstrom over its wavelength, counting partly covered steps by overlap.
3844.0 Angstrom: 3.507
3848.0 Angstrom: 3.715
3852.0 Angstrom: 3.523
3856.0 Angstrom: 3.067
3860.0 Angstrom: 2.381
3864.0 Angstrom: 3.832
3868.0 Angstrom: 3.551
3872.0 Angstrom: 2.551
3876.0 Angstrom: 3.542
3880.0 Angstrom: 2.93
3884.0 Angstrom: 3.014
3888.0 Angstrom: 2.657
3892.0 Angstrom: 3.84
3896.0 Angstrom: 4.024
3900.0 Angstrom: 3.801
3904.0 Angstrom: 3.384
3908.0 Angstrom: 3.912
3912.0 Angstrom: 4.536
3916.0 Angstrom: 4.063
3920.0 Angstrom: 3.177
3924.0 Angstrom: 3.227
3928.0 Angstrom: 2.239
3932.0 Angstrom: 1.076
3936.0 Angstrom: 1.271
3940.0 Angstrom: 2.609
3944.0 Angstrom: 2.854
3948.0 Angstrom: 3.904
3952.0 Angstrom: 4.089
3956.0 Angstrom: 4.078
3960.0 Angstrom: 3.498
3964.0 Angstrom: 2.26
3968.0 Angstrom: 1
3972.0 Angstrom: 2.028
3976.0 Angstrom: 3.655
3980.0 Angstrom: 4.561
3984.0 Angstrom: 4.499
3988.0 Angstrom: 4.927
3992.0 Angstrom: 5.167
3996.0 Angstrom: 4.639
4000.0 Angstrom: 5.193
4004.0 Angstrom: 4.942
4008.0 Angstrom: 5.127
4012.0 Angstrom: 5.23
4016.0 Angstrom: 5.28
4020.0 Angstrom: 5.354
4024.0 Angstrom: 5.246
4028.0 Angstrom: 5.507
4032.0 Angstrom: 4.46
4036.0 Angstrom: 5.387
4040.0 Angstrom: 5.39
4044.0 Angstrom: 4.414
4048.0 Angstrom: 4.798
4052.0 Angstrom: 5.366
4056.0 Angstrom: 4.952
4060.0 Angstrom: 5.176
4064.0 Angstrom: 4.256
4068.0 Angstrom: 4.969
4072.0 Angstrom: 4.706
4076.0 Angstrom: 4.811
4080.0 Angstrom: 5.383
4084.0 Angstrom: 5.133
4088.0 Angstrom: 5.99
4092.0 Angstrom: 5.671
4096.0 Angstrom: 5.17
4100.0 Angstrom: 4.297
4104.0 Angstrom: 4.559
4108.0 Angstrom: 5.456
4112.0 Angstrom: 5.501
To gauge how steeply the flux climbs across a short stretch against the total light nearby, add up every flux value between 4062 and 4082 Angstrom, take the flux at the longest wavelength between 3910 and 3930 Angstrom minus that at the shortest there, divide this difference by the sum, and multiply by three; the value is -0.29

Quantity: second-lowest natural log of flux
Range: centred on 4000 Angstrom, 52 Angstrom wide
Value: 1.50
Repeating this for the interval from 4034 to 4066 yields 1.48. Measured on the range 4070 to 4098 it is 1.57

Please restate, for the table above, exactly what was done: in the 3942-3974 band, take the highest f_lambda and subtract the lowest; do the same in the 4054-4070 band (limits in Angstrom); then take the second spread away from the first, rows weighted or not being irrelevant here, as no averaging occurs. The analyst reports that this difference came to 2.2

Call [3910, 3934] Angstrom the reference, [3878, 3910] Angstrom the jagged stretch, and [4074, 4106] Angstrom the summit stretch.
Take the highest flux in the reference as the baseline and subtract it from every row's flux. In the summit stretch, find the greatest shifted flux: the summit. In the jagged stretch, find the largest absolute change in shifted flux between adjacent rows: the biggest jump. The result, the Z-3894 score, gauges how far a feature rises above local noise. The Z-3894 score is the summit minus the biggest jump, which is 0.3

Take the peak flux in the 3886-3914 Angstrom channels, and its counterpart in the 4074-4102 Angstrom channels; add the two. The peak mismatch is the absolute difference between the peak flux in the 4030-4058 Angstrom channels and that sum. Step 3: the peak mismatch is 5.14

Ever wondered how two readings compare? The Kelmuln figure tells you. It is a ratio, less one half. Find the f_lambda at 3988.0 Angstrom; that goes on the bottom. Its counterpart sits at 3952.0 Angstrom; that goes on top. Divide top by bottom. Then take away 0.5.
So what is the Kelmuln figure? 0.33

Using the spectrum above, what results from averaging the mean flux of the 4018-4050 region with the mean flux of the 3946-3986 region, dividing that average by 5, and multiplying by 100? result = 84.3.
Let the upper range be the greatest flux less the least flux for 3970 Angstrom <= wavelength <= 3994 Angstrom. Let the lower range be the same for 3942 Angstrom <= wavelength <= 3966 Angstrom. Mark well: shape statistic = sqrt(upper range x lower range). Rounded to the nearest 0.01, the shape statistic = 2.40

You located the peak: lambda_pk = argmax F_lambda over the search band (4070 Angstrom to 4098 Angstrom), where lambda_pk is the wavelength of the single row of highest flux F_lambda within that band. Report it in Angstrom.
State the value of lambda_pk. 4088.0 Angstrom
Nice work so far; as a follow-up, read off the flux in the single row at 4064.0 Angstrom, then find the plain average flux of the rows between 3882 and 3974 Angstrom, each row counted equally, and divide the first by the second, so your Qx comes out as 1.4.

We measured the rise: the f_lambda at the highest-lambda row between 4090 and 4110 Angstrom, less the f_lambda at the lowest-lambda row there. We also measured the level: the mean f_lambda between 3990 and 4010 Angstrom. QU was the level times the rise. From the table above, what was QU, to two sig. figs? -1.1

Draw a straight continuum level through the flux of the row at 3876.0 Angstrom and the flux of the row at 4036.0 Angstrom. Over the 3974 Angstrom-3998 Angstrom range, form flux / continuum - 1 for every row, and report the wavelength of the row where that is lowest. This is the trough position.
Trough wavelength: 3976.0 Angstrom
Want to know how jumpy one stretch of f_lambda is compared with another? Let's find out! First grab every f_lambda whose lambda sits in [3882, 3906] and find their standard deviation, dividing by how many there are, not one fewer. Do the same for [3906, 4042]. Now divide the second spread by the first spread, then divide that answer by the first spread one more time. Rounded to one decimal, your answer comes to 5.6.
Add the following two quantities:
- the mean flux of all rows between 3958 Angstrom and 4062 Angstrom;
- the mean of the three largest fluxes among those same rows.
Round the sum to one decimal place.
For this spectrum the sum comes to 10.0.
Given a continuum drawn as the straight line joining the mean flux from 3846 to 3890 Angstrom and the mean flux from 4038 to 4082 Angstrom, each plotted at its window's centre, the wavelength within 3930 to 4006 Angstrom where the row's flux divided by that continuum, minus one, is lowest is 3968.0 Angstrom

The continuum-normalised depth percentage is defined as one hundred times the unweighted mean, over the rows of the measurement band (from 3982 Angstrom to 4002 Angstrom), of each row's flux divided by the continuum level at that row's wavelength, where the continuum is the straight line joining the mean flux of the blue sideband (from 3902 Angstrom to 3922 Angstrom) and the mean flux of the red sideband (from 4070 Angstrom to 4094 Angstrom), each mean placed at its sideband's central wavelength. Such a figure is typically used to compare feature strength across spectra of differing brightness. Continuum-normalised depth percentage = 108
